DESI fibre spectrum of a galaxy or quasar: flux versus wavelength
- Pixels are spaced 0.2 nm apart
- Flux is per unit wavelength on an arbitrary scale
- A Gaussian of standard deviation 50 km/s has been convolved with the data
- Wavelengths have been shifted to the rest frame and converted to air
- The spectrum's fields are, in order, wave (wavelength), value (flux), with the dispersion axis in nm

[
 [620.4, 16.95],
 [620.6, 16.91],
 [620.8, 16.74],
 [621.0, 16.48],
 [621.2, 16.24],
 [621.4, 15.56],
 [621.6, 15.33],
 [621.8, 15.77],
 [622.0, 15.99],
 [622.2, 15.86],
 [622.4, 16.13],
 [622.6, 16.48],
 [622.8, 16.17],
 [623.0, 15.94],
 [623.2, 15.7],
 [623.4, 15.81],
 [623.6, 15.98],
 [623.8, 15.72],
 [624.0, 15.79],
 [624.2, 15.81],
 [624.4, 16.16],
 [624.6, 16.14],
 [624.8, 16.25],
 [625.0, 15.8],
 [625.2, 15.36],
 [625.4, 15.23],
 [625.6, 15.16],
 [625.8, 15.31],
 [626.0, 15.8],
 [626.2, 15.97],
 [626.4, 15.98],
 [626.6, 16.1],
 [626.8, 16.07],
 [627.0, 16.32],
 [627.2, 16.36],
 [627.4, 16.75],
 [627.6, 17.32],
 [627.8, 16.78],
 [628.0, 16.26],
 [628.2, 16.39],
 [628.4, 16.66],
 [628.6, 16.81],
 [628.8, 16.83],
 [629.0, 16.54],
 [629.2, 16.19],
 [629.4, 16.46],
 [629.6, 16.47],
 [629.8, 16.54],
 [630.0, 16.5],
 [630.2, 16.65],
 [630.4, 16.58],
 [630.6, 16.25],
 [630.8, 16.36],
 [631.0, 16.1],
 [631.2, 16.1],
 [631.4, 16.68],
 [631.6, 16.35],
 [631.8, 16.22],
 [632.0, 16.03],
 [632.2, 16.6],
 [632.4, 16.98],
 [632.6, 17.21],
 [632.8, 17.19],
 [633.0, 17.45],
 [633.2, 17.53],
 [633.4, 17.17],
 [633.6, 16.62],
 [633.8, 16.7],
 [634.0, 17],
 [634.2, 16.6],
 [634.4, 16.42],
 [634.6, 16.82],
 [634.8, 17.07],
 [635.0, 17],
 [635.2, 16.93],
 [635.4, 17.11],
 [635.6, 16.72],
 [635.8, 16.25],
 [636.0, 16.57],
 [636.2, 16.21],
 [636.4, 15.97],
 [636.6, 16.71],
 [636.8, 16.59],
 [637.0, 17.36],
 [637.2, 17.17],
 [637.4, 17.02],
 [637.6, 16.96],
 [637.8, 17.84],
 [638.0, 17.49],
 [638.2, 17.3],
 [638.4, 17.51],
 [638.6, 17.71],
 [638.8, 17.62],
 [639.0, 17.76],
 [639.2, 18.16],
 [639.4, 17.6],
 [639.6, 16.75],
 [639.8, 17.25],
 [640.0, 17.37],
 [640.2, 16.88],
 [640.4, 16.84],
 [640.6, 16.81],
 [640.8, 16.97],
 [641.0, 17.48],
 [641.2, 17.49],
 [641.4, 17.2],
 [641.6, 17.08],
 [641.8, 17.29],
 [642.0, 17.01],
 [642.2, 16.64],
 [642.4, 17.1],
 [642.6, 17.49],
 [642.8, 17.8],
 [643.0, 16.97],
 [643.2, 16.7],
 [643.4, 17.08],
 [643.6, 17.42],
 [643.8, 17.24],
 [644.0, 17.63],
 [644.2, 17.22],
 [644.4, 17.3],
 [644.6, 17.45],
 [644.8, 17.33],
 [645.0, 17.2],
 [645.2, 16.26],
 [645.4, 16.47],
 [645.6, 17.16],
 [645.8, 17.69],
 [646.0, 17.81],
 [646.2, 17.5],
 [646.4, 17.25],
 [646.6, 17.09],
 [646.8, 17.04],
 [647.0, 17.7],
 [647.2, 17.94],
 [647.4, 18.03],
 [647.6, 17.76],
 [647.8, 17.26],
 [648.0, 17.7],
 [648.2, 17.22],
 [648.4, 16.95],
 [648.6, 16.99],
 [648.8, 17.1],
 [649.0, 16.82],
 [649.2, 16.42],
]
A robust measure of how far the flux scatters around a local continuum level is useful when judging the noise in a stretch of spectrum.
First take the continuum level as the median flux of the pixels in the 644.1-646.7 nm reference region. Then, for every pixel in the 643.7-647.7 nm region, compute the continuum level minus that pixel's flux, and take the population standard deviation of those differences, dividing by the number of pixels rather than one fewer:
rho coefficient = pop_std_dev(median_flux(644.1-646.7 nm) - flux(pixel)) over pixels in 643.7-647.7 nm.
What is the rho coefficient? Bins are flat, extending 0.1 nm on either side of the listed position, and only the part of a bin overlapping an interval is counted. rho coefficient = 0.43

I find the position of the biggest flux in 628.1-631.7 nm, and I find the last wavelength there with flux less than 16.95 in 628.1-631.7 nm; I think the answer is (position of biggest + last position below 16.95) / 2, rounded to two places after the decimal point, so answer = 630.20 nm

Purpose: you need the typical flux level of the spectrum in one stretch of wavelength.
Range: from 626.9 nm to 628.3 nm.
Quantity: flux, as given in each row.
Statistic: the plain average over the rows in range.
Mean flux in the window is 16.6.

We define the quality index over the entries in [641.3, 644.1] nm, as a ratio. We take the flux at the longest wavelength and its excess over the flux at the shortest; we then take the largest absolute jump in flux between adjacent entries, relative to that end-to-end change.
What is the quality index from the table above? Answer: 1.9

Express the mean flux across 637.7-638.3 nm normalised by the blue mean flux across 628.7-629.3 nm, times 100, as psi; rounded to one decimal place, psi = 106.2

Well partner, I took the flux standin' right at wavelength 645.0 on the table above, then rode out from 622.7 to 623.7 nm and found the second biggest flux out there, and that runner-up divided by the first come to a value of 0.93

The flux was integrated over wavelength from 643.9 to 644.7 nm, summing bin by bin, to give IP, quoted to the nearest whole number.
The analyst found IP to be 14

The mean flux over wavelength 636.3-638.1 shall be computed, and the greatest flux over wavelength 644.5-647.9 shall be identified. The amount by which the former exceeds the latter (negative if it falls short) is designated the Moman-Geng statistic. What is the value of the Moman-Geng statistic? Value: -1.0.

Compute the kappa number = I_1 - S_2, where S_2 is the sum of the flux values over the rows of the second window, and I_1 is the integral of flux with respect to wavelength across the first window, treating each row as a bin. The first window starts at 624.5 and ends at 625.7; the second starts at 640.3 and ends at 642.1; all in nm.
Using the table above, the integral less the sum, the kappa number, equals -135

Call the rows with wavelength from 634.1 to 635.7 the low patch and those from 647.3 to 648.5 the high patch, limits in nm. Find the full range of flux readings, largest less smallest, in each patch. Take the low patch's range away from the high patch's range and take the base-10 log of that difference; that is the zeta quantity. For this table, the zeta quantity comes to -0.41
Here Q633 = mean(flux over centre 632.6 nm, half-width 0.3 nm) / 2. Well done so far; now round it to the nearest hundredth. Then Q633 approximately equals 8.56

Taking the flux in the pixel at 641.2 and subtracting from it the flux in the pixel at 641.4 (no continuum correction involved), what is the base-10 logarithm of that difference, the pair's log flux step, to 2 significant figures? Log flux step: -0.54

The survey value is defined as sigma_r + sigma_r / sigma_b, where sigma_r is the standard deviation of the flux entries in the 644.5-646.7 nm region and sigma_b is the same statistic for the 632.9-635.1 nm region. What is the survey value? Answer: 1.8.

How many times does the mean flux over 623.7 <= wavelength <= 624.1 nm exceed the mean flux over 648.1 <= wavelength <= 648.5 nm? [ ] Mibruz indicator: 0.92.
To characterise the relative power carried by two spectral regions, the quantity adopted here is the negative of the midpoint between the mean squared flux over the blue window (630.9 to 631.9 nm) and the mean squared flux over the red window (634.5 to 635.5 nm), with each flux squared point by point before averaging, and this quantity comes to -277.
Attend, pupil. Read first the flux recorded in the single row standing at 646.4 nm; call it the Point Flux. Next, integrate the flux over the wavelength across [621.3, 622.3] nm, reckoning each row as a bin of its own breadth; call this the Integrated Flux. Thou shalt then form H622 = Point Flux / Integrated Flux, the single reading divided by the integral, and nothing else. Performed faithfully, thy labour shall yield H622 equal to 1.10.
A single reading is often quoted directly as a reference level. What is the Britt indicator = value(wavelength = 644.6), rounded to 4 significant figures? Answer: 17.45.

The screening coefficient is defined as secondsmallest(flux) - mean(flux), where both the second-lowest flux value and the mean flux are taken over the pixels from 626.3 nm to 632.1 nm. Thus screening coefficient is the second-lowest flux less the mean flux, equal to -0.41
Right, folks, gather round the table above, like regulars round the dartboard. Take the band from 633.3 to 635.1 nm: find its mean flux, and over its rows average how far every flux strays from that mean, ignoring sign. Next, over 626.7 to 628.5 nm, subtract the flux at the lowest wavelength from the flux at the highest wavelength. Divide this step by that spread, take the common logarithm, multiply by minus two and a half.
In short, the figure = -1.1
